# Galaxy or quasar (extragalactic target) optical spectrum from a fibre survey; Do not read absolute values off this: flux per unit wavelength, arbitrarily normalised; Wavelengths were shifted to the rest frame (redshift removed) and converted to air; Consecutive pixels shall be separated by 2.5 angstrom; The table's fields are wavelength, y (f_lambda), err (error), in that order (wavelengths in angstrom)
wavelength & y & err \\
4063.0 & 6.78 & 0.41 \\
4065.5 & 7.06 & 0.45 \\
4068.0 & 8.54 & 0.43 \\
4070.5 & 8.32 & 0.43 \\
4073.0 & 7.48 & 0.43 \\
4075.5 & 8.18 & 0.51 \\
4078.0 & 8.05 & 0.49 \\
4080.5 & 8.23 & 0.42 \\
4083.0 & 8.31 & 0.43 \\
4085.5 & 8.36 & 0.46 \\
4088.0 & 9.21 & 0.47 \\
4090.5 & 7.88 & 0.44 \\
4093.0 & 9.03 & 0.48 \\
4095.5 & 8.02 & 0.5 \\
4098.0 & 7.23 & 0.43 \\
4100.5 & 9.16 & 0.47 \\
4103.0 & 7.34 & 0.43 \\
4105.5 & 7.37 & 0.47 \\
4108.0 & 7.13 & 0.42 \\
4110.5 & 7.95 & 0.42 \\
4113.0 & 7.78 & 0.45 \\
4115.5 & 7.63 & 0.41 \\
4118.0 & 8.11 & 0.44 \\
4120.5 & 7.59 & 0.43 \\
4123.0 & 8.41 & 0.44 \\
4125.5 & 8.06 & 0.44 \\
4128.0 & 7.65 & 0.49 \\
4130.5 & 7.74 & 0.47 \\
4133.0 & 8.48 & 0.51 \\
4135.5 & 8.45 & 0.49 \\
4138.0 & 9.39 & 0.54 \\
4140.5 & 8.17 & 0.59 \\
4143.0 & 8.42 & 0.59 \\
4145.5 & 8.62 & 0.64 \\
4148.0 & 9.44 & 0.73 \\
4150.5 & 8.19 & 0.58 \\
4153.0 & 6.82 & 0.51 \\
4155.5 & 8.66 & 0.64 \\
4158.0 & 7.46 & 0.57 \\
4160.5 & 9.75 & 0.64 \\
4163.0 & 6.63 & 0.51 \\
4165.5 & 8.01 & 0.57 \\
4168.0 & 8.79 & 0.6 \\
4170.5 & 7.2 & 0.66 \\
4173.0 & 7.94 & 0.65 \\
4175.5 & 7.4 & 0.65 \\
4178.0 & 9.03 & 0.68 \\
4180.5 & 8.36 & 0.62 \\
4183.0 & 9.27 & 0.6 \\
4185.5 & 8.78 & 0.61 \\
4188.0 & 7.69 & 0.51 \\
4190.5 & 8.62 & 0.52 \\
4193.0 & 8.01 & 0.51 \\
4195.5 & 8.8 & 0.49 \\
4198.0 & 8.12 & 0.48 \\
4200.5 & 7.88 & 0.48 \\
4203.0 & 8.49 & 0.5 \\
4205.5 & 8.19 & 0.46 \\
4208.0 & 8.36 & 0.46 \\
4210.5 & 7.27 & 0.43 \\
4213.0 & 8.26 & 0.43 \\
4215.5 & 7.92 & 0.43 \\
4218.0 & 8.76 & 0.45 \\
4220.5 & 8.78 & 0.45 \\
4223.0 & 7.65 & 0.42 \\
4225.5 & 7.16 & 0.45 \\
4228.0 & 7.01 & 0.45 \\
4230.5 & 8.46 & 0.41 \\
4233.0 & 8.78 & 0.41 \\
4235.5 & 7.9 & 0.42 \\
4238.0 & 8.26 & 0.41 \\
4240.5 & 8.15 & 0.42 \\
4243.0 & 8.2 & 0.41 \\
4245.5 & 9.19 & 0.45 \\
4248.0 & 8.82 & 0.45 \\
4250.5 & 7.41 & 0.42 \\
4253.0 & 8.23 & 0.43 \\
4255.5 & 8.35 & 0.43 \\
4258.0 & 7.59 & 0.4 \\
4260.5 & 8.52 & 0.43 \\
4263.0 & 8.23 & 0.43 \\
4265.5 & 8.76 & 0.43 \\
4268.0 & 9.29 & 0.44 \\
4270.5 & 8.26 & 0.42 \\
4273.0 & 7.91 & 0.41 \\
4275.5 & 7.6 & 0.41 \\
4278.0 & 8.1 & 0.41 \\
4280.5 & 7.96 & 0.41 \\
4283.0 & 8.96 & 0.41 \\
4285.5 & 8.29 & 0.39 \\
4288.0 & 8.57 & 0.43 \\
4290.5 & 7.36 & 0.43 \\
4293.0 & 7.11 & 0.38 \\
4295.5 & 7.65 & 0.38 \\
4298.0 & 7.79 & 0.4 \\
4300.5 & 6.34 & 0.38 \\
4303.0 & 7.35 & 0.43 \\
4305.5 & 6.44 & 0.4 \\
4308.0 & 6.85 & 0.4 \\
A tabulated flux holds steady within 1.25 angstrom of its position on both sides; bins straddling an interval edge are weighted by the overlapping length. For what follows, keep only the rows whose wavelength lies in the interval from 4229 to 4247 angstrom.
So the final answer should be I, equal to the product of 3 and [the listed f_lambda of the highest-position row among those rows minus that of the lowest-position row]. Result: 2.2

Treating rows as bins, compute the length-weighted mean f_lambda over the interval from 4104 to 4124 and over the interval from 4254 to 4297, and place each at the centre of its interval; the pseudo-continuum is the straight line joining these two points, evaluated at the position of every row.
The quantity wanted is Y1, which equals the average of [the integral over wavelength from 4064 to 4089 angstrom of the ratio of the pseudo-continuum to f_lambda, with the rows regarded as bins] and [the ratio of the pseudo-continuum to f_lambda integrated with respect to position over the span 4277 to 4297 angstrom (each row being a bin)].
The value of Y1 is 22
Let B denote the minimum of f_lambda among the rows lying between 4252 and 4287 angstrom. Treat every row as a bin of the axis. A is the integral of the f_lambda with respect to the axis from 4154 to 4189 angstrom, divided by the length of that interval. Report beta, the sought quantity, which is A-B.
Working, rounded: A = 8.21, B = 7.59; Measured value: 0.6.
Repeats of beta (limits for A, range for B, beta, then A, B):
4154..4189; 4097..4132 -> 1.1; 8.21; 7.13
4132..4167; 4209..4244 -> 1.3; 8.32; 7.01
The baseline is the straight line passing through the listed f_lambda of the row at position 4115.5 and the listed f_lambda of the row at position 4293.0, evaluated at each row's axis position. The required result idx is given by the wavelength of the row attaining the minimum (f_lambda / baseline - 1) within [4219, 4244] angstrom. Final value 4228.0 angstrom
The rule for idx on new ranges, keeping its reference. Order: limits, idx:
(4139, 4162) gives 4153.0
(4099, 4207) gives 4163.0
